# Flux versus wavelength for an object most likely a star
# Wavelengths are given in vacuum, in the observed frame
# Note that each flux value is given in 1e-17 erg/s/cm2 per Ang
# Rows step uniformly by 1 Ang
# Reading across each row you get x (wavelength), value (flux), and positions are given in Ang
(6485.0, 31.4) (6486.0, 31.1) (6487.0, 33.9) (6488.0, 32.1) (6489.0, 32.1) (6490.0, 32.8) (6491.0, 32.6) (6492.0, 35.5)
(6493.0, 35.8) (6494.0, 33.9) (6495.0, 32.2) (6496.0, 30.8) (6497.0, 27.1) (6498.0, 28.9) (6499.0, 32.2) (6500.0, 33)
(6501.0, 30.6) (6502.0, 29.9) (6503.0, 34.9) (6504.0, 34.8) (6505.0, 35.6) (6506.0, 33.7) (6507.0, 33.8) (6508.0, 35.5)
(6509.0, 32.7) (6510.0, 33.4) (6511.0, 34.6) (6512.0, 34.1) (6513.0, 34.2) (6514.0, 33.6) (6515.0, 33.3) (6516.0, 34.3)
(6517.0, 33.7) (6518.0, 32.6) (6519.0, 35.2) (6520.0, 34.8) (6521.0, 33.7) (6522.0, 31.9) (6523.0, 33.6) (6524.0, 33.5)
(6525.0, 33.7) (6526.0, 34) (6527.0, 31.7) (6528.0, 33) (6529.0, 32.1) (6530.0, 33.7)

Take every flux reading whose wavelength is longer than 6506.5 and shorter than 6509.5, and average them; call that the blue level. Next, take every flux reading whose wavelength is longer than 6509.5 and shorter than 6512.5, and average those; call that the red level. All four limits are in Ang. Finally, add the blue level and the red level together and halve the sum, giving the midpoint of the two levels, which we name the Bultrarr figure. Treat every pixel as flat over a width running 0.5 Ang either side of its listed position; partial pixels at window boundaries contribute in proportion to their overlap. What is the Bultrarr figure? 34.0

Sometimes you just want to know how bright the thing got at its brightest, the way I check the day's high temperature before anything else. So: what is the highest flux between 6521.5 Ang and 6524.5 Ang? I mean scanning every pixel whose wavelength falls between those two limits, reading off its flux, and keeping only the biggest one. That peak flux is 33.6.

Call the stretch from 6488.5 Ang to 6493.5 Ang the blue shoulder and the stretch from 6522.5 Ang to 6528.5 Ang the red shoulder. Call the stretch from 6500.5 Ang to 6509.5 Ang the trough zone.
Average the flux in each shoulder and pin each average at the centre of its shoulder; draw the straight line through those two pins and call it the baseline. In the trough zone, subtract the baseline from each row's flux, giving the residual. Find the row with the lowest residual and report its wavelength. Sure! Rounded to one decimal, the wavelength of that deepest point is 6502.0 Ang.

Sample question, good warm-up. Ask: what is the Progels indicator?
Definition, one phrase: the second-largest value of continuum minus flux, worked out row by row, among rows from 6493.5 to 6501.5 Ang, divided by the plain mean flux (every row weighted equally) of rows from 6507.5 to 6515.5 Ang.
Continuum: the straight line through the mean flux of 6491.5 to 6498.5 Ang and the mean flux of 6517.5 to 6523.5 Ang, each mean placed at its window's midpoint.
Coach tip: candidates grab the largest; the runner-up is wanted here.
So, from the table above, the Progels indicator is 0.098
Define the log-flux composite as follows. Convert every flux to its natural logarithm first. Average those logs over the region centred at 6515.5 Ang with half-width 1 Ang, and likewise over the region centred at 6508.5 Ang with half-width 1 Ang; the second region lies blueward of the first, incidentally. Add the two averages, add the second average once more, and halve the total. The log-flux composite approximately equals 5.29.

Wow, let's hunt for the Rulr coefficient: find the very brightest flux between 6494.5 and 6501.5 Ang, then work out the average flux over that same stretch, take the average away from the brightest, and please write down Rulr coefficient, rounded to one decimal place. 2.3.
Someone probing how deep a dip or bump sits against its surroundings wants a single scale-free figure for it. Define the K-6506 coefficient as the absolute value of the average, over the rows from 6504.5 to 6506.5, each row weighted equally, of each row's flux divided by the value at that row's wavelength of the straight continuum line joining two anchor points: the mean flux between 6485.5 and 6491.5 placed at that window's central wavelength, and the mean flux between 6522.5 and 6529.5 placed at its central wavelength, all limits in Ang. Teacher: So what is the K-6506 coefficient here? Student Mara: 1.06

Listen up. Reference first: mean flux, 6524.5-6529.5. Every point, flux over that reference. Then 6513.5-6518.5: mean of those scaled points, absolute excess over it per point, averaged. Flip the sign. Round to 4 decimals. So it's -0.0134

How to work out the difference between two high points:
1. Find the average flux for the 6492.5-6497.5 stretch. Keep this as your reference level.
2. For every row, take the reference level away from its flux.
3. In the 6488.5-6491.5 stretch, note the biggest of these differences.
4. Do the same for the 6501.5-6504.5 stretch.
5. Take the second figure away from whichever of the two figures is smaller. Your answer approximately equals -2.1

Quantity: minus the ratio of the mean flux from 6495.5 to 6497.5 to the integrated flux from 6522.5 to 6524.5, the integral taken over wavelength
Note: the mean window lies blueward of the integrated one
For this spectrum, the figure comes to -0.43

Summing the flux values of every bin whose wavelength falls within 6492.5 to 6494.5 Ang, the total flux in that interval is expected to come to 69.7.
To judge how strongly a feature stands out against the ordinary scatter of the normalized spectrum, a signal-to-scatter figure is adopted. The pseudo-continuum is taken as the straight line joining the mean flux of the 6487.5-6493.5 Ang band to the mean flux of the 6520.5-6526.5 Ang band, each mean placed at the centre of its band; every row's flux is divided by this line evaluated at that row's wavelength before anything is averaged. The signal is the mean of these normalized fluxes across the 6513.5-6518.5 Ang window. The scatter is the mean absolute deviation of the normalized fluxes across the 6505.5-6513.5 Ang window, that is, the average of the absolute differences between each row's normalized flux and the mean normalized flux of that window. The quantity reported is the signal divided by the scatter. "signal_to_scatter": 56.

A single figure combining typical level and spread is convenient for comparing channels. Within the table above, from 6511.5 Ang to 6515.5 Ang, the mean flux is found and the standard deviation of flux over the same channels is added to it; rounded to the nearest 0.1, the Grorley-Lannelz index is 34.2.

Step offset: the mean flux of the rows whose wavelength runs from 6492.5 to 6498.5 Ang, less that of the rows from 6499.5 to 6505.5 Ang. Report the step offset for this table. -1.7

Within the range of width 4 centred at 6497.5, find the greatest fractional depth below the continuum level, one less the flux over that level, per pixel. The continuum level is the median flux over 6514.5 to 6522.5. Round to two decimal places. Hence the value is 0.20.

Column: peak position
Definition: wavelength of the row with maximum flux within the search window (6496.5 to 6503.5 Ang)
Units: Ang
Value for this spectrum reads 6503.0 Ang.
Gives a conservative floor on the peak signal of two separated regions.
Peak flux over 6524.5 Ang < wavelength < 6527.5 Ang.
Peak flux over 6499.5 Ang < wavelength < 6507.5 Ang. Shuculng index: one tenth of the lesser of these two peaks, 3.40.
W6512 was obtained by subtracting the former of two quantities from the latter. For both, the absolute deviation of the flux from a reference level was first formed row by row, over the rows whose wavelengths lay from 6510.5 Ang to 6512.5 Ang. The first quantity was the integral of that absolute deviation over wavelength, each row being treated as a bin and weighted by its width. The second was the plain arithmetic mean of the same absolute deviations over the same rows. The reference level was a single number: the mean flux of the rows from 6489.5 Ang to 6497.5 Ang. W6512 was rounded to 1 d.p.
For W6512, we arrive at -1.8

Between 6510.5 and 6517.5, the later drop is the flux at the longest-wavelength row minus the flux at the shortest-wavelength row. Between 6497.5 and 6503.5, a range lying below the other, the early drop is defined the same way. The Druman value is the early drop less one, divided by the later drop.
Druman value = -5.6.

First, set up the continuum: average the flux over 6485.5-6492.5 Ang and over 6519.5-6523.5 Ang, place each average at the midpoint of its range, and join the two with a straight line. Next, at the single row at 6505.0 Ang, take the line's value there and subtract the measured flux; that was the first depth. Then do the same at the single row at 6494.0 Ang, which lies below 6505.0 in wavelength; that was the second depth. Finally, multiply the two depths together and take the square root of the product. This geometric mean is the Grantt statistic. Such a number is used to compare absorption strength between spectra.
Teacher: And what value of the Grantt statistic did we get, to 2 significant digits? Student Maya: 1.5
